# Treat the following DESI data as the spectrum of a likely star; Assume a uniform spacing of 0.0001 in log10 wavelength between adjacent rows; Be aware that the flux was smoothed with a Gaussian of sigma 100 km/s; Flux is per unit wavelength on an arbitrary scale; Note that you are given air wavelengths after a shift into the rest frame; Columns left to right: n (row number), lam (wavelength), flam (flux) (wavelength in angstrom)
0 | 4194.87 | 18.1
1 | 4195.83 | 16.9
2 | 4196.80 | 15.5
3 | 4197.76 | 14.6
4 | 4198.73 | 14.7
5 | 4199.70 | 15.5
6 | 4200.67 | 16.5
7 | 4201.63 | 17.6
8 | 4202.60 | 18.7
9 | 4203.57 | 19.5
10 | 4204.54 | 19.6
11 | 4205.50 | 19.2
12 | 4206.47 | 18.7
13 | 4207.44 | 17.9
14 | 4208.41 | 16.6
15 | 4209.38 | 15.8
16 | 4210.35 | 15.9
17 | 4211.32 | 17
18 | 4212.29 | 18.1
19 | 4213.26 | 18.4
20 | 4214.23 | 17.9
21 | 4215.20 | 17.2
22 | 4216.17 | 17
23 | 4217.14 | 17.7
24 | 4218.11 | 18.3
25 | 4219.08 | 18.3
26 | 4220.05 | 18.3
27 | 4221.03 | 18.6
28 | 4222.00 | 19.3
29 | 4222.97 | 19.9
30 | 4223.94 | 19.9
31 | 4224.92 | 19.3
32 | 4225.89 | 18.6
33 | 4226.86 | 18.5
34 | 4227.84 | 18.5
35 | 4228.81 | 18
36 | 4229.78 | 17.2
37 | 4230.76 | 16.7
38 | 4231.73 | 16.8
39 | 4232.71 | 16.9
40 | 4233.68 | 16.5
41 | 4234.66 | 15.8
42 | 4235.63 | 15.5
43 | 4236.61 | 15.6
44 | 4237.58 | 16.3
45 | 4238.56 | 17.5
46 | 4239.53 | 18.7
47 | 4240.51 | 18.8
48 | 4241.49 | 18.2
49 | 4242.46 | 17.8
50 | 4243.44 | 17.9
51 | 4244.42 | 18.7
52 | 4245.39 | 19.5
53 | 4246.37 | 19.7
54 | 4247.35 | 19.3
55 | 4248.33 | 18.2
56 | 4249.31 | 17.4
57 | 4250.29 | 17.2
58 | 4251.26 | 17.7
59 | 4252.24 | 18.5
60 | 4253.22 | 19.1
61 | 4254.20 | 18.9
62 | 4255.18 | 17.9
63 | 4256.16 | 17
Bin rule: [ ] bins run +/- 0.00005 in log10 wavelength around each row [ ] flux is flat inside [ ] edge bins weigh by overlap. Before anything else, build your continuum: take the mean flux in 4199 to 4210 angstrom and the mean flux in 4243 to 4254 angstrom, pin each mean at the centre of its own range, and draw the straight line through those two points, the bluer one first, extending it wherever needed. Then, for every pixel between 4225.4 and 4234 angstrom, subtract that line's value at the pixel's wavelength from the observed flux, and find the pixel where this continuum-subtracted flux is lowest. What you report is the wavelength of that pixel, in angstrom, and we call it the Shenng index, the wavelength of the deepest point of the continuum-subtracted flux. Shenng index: 4233.68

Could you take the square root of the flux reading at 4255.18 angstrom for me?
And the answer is 4.23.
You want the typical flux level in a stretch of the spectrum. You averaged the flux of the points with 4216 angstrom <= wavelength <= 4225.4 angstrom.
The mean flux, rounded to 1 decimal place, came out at 18.7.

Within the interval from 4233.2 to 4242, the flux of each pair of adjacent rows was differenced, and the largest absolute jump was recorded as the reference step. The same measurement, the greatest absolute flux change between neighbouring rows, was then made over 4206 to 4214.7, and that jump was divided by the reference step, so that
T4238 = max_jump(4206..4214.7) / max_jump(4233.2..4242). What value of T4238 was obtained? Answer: 1.08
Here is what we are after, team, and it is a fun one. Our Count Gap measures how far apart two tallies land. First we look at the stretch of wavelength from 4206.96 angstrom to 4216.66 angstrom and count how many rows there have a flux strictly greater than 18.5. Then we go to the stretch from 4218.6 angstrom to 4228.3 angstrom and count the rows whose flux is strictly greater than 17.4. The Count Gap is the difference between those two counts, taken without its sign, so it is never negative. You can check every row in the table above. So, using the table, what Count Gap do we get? 10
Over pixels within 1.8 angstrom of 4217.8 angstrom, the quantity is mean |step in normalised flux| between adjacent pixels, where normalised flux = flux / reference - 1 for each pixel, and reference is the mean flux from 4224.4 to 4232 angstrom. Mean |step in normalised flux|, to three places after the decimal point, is 0.024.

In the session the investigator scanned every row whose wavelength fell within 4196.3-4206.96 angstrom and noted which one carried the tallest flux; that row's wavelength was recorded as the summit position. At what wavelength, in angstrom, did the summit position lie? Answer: 4204.54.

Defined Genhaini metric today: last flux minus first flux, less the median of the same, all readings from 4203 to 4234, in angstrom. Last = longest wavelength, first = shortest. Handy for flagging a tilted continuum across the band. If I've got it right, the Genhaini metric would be -21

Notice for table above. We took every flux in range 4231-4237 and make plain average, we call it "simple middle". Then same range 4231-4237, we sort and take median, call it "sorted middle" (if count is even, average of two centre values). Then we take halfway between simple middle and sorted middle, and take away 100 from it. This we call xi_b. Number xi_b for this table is -83.8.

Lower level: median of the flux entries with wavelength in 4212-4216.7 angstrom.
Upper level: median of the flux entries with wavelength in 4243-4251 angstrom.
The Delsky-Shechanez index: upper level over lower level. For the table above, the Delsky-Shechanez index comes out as 1.03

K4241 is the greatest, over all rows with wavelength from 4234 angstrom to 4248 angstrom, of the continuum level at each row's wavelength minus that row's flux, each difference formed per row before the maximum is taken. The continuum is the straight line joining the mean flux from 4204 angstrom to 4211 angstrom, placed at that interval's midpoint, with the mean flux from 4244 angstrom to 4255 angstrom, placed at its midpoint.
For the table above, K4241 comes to 2.8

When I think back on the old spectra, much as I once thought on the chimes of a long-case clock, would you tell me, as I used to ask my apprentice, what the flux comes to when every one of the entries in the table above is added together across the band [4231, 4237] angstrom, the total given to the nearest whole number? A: 97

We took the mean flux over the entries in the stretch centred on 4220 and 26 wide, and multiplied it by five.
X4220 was 89.4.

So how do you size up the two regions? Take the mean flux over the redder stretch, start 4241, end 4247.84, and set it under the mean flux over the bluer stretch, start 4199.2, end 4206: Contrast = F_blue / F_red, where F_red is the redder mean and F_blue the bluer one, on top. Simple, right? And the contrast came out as 0.97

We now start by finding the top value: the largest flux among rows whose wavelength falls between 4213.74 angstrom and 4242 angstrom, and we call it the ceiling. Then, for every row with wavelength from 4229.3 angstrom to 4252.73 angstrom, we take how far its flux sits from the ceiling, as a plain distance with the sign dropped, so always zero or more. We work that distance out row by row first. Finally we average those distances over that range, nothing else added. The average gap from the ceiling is 2.3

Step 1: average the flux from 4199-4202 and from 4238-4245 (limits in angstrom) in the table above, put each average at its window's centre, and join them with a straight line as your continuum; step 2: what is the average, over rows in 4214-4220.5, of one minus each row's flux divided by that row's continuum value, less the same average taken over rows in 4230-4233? -0.09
